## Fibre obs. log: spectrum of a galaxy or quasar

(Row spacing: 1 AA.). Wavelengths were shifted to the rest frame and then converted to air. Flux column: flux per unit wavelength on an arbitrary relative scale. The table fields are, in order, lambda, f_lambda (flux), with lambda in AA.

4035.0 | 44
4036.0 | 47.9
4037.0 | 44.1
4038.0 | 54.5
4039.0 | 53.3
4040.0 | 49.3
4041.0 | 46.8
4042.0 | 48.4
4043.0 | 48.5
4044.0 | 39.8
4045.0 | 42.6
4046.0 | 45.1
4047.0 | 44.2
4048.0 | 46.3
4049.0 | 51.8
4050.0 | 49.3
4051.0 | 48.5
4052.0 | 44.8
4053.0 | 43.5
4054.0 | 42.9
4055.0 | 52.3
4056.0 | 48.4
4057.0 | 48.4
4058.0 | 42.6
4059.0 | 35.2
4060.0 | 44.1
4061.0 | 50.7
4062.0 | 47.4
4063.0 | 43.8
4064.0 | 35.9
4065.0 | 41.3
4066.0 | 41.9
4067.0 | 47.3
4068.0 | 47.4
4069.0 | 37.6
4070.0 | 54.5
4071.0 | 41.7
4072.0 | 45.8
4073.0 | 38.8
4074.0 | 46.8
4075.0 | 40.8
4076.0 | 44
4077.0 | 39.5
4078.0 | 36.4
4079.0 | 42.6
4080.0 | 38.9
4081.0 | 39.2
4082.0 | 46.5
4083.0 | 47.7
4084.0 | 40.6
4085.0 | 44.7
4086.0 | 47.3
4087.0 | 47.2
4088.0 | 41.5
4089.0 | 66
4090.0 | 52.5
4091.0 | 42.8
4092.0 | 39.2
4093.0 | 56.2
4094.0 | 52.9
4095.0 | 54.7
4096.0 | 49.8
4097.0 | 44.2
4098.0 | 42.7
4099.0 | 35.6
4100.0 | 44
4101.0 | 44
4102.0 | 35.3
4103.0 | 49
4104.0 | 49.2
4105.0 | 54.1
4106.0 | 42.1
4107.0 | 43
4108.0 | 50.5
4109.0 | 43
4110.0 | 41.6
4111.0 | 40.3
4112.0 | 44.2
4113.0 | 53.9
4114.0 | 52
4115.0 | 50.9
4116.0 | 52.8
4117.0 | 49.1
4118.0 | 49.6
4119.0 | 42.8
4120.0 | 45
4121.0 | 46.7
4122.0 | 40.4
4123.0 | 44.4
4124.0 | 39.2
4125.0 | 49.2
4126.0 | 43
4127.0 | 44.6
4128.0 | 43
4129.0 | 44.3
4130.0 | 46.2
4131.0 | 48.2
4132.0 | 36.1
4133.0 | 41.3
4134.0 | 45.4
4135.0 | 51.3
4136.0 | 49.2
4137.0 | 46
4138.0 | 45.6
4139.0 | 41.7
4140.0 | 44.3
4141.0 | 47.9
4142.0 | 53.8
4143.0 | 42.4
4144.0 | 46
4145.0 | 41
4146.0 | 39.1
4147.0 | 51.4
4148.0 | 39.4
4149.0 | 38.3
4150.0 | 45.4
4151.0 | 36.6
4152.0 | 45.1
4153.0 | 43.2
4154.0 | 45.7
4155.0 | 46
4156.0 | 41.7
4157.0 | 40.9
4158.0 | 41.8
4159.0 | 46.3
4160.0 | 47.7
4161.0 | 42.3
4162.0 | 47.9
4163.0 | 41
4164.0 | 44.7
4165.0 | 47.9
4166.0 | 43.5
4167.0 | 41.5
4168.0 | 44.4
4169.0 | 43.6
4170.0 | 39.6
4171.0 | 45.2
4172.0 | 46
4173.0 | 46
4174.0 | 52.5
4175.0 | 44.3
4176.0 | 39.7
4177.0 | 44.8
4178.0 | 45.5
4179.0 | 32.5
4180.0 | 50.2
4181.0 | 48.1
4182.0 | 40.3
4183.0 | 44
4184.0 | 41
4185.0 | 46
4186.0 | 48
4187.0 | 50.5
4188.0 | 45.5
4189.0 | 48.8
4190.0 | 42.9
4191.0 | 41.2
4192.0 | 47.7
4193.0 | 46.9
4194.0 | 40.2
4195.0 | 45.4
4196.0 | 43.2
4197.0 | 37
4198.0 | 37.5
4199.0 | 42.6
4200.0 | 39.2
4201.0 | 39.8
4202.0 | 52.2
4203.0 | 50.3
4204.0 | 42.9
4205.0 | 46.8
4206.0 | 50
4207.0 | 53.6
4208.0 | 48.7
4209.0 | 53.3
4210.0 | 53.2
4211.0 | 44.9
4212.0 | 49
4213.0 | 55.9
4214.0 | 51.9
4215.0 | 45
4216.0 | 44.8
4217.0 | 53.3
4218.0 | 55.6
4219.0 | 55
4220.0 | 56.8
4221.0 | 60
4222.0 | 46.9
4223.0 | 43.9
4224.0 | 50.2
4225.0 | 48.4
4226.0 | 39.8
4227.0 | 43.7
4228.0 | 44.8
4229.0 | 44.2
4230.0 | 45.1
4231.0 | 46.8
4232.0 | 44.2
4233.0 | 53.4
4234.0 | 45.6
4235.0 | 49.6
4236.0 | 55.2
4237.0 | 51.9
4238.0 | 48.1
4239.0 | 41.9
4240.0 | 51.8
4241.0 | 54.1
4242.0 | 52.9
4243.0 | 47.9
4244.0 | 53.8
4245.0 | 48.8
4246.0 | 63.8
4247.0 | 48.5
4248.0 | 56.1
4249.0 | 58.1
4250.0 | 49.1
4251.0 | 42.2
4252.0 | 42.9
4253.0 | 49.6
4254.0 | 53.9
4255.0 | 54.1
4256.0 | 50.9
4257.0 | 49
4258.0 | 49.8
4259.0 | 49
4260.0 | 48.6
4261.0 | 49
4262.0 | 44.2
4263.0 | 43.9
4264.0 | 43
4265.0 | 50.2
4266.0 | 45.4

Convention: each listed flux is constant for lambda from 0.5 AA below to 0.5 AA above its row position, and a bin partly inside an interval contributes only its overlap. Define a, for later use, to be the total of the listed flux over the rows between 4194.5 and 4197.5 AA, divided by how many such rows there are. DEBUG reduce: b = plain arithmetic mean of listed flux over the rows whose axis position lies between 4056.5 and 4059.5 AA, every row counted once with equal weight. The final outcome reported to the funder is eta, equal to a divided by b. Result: 1.00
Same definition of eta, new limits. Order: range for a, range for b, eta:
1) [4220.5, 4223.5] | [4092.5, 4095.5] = 0.92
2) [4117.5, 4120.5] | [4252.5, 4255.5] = 0.87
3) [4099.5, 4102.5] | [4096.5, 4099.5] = 1.01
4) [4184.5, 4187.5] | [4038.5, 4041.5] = 0.97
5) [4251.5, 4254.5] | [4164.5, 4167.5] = 1.10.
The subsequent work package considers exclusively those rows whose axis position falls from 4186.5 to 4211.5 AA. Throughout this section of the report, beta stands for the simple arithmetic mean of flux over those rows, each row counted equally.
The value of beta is 45.8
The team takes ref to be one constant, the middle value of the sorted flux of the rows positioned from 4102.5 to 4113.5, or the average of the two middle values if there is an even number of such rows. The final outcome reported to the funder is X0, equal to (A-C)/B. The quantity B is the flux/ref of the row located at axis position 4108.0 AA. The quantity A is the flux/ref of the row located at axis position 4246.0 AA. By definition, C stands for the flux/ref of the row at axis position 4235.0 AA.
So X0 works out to 0.28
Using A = 1.44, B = 1.14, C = 1.12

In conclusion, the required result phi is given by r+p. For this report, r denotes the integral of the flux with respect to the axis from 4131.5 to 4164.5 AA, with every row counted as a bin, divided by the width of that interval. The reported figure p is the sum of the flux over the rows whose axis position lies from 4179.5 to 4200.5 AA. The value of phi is 970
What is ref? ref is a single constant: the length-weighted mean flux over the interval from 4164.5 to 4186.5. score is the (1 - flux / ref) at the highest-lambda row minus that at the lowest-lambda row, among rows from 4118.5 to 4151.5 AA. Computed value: 0.14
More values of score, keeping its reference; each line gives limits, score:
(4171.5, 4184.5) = 0.11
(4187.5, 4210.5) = -0.17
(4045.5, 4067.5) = -0.05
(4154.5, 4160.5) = -0.04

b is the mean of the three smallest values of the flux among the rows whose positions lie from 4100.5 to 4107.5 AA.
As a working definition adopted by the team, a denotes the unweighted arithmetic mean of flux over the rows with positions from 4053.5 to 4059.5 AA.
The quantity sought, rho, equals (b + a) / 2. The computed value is 43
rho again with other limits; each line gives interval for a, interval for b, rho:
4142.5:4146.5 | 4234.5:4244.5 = 44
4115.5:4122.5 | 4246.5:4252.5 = 46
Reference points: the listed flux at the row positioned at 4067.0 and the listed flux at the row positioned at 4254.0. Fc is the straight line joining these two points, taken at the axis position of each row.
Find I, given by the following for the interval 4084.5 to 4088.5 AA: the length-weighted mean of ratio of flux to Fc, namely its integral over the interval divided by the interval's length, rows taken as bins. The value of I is 0.94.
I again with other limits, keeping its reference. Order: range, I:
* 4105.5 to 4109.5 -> 0.92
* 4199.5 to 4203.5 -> 0.87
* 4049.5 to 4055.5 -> 1.00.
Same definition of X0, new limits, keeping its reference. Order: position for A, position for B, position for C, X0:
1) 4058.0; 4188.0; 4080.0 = 0.08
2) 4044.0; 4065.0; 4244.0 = -0.34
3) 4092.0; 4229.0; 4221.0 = -0.47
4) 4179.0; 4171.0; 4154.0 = -0.29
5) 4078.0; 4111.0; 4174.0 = -0.40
